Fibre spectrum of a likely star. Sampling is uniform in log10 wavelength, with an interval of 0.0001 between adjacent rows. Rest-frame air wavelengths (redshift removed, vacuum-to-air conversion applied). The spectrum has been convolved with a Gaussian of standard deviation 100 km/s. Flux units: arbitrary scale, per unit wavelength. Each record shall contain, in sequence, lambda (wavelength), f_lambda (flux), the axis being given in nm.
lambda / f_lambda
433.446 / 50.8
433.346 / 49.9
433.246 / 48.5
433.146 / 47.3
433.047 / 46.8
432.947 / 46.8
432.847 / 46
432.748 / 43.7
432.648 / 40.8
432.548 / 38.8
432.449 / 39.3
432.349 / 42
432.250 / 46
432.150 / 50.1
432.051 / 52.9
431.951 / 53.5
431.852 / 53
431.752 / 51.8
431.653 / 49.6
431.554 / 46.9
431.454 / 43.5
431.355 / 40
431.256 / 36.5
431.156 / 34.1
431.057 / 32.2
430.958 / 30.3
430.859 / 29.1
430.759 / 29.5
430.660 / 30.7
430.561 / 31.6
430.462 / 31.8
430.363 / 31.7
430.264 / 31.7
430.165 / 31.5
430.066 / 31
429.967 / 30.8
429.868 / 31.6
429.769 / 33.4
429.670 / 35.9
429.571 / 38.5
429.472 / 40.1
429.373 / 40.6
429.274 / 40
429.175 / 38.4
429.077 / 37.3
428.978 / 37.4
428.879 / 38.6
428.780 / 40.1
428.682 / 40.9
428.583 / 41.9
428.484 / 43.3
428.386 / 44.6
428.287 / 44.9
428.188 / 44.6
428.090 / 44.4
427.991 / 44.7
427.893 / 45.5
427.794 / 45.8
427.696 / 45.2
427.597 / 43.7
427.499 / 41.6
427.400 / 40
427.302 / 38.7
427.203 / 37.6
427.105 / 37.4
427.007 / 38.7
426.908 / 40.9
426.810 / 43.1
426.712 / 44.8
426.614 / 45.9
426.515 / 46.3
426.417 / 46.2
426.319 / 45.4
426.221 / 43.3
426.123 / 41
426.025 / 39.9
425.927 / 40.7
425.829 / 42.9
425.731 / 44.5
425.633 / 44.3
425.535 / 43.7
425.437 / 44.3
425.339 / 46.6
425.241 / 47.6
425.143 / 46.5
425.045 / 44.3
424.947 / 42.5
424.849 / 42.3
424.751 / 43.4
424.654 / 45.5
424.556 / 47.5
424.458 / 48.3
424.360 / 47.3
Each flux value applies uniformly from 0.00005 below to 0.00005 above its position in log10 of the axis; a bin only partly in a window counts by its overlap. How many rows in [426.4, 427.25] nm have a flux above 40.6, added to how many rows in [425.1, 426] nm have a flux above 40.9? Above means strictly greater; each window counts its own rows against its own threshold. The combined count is 14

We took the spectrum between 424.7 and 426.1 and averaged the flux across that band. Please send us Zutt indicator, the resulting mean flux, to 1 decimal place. 43.8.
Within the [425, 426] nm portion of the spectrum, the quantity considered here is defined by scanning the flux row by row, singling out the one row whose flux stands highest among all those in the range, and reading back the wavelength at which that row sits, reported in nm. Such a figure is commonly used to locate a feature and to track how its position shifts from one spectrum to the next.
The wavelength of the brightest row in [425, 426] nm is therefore 425.241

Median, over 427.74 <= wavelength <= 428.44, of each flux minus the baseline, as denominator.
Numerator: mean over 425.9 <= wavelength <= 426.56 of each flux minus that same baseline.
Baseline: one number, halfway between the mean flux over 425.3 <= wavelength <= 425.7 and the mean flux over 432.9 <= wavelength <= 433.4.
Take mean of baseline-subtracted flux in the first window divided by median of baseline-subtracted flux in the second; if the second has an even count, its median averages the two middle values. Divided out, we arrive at 1.9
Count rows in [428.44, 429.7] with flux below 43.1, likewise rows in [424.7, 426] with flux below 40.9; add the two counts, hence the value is 13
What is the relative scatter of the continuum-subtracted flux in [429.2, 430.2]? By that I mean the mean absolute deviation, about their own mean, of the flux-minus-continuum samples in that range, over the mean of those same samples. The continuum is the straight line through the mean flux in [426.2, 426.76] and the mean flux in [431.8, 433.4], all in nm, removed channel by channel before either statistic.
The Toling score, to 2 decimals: -0.35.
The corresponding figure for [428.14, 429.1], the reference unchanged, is -0.58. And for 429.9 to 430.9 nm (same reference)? -0.05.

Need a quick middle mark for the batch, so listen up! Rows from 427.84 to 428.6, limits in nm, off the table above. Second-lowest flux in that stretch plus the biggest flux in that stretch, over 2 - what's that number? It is 44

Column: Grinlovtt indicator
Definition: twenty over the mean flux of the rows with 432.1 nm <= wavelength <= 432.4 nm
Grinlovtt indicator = 0.434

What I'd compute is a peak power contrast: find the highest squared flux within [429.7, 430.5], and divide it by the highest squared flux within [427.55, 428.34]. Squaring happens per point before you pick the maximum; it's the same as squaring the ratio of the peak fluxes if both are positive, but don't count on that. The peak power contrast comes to 0.5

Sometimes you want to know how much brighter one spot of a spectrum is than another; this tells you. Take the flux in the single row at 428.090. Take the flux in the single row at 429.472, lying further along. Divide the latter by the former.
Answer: 0.90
